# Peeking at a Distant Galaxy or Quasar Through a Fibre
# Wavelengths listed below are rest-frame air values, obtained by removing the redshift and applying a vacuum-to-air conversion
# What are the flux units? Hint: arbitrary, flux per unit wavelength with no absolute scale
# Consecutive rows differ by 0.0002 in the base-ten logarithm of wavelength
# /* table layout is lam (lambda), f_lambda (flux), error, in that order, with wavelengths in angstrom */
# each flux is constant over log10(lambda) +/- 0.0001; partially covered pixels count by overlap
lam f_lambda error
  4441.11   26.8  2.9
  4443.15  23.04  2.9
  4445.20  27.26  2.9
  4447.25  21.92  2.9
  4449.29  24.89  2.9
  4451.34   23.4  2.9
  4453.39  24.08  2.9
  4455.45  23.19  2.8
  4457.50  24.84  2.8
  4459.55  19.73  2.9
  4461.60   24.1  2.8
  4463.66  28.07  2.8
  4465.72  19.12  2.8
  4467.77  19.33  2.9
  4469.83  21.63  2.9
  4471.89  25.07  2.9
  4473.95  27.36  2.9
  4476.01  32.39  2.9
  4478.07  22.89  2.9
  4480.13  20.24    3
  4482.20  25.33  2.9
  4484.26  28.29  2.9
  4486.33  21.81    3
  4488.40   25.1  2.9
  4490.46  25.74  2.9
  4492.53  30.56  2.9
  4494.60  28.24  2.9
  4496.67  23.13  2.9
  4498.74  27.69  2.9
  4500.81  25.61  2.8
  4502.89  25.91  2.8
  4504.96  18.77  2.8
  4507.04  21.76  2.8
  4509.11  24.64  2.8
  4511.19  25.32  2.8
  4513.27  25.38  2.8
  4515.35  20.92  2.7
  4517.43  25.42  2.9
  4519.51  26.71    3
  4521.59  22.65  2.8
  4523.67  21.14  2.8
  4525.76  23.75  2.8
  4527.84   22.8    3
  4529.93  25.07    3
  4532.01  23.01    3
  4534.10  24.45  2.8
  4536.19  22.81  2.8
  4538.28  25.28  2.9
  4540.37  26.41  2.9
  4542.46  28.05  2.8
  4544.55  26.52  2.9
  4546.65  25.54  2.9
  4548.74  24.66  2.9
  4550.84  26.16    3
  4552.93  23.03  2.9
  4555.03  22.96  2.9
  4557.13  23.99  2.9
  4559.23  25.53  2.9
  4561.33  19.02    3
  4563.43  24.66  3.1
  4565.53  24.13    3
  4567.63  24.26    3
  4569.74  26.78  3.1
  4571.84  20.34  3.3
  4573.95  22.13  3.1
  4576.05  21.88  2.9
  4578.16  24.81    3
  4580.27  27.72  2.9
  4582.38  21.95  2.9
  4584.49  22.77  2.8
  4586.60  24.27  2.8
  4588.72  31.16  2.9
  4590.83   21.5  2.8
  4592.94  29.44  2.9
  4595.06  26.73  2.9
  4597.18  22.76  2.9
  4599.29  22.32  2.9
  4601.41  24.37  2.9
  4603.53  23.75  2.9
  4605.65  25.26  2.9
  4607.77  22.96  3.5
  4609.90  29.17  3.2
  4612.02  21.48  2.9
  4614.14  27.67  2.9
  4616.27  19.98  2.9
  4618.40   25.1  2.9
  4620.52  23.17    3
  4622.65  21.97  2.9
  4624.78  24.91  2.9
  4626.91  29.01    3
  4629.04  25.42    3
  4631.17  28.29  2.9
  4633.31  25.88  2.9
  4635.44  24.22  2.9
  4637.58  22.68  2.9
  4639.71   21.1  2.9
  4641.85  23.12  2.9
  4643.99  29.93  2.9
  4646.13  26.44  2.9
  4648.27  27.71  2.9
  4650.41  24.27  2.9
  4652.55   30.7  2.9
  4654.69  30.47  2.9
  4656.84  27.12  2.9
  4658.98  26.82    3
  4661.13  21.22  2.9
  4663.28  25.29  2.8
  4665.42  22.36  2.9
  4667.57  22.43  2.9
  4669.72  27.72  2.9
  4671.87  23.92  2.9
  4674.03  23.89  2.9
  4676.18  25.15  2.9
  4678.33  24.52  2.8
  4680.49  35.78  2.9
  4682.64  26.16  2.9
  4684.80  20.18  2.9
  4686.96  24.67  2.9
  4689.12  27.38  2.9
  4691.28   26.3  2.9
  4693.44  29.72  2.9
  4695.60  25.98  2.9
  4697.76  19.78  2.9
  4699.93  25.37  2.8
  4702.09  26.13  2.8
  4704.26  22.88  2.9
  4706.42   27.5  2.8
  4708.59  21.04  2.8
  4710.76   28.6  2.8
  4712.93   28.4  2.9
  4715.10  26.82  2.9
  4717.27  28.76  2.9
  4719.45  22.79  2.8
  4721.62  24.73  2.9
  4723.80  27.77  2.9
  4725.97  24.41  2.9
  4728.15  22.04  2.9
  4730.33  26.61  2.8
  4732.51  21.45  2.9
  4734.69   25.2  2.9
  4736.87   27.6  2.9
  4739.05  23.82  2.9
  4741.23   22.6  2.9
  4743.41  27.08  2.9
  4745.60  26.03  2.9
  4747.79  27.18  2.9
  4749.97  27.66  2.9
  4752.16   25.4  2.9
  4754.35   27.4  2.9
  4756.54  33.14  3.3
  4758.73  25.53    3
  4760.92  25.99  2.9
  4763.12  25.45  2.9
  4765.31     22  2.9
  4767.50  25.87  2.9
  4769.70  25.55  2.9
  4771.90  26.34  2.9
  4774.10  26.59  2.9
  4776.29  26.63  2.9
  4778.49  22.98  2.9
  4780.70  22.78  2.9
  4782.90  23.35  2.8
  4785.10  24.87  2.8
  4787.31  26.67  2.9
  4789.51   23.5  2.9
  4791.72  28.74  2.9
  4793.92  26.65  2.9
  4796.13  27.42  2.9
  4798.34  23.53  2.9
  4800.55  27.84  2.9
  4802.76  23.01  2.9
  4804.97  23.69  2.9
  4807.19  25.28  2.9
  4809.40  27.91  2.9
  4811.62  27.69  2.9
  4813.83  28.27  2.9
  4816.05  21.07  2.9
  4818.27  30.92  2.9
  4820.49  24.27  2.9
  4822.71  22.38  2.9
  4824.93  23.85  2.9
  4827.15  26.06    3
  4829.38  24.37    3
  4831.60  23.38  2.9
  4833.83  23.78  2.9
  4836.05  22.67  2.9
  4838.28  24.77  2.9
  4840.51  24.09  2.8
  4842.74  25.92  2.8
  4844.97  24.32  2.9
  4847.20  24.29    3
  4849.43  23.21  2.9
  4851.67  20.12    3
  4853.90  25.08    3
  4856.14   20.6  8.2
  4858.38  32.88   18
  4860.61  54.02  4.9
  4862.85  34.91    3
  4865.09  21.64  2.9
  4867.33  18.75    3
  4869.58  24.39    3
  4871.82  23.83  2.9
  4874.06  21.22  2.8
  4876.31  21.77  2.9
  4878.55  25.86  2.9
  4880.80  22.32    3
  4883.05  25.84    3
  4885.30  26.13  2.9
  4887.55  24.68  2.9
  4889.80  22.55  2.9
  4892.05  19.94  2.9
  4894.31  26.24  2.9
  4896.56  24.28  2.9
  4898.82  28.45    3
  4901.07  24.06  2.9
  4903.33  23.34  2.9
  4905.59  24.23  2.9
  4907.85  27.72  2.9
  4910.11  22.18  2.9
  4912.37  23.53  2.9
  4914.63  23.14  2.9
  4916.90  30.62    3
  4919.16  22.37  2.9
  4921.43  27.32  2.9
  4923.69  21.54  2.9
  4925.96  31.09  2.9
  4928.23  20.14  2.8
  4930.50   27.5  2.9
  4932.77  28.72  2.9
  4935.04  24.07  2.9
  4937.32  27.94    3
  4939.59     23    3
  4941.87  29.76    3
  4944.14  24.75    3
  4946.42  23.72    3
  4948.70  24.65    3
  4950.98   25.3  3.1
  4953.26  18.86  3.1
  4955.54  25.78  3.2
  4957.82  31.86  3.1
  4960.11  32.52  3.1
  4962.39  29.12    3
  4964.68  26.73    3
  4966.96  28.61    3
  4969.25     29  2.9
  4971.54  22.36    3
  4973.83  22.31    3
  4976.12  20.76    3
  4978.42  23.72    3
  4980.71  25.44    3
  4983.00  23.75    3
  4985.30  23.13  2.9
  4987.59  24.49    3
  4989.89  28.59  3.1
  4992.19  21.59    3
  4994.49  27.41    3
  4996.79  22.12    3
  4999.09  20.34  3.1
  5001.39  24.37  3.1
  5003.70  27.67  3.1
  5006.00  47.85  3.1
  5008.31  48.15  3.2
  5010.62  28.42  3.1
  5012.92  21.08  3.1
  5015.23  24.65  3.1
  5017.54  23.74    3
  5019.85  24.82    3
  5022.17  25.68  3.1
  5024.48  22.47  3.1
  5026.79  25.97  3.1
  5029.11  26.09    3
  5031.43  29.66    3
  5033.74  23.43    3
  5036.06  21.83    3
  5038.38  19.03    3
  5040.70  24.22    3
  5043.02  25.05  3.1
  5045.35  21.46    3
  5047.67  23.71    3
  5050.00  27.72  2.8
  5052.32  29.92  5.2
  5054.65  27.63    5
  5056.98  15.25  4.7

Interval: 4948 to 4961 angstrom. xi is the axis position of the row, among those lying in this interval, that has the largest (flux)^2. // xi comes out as 4960.11 angstrom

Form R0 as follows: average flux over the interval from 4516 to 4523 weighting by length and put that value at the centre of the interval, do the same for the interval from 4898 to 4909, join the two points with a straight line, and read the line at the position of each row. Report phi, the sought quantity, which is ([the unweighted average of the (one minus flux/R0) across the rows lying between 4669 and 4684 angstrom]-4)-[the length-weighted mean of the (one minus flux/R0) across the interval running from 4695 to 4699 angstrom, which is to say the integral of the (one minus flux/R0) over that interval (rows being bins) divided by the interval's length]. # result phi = -4.17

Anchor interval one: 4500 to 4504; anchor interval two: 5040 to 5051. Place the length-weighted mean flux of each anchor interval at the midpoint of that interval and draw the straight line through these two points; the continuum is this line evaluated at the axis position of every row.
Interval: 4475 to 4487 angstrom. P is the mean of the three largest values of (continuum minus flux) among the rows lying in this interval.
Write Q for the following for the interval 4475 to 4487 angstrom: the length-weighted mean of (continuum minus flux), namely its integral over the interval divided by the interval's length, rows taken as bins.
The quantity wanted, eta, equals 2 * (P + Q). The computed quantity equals 8.9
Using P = 4.0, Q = 0.4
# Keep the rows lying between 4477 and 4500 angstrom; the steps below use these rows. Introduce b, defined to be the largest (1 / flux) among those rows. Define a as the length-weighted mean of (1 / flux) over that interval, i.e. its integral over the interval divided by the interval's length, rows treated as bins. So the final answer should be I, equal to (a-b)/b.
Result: -0.19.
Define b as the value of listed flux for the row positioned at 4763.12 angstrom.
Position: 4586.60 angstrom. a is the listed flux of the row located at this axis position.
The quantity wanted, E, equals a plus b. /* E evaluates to 50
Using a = 24.27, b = 25.45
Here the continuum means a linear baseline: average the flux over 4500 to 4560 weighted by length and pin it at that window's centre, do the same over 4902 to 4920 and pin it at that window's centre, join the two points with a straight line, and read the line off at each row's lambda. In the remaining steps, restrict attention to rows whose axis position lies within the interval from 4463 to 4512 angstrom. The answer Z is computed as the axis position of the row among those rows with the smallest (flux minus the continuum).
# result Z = 4504.96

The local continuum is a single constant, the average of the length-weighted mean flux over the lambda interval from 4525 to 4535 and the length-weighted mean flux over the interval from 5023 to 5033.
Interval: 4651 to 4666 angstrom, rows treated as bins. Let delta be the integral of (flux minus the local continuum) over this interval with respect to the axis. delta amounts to 22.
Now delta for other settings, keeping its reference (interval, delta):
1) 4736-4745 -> 3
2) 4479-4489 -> -8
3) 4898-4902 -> 5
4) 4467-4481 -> -9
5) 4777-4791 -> -9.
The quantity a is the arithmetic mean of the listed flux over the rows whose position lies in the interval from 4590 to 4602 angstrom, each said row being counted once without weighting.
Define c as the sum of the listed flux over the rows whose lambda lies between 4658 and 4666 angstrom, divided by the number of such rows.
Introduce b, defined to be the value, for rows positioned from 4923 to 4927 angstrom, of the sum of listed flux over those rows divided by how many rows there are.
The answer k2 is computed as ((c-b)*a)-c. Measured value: -83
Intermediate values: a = 25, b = 26.3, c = 23.9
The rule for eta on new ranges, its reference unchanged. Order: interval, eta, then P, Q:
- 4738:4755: 0.6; 1.1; -0.8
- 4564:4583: 11.3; 4.1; 1.6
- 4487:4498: 0.4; 1.0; -0.8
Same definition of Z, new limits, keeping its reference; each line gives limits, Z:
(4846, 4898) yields 4867.33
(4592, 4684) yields 4616.27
